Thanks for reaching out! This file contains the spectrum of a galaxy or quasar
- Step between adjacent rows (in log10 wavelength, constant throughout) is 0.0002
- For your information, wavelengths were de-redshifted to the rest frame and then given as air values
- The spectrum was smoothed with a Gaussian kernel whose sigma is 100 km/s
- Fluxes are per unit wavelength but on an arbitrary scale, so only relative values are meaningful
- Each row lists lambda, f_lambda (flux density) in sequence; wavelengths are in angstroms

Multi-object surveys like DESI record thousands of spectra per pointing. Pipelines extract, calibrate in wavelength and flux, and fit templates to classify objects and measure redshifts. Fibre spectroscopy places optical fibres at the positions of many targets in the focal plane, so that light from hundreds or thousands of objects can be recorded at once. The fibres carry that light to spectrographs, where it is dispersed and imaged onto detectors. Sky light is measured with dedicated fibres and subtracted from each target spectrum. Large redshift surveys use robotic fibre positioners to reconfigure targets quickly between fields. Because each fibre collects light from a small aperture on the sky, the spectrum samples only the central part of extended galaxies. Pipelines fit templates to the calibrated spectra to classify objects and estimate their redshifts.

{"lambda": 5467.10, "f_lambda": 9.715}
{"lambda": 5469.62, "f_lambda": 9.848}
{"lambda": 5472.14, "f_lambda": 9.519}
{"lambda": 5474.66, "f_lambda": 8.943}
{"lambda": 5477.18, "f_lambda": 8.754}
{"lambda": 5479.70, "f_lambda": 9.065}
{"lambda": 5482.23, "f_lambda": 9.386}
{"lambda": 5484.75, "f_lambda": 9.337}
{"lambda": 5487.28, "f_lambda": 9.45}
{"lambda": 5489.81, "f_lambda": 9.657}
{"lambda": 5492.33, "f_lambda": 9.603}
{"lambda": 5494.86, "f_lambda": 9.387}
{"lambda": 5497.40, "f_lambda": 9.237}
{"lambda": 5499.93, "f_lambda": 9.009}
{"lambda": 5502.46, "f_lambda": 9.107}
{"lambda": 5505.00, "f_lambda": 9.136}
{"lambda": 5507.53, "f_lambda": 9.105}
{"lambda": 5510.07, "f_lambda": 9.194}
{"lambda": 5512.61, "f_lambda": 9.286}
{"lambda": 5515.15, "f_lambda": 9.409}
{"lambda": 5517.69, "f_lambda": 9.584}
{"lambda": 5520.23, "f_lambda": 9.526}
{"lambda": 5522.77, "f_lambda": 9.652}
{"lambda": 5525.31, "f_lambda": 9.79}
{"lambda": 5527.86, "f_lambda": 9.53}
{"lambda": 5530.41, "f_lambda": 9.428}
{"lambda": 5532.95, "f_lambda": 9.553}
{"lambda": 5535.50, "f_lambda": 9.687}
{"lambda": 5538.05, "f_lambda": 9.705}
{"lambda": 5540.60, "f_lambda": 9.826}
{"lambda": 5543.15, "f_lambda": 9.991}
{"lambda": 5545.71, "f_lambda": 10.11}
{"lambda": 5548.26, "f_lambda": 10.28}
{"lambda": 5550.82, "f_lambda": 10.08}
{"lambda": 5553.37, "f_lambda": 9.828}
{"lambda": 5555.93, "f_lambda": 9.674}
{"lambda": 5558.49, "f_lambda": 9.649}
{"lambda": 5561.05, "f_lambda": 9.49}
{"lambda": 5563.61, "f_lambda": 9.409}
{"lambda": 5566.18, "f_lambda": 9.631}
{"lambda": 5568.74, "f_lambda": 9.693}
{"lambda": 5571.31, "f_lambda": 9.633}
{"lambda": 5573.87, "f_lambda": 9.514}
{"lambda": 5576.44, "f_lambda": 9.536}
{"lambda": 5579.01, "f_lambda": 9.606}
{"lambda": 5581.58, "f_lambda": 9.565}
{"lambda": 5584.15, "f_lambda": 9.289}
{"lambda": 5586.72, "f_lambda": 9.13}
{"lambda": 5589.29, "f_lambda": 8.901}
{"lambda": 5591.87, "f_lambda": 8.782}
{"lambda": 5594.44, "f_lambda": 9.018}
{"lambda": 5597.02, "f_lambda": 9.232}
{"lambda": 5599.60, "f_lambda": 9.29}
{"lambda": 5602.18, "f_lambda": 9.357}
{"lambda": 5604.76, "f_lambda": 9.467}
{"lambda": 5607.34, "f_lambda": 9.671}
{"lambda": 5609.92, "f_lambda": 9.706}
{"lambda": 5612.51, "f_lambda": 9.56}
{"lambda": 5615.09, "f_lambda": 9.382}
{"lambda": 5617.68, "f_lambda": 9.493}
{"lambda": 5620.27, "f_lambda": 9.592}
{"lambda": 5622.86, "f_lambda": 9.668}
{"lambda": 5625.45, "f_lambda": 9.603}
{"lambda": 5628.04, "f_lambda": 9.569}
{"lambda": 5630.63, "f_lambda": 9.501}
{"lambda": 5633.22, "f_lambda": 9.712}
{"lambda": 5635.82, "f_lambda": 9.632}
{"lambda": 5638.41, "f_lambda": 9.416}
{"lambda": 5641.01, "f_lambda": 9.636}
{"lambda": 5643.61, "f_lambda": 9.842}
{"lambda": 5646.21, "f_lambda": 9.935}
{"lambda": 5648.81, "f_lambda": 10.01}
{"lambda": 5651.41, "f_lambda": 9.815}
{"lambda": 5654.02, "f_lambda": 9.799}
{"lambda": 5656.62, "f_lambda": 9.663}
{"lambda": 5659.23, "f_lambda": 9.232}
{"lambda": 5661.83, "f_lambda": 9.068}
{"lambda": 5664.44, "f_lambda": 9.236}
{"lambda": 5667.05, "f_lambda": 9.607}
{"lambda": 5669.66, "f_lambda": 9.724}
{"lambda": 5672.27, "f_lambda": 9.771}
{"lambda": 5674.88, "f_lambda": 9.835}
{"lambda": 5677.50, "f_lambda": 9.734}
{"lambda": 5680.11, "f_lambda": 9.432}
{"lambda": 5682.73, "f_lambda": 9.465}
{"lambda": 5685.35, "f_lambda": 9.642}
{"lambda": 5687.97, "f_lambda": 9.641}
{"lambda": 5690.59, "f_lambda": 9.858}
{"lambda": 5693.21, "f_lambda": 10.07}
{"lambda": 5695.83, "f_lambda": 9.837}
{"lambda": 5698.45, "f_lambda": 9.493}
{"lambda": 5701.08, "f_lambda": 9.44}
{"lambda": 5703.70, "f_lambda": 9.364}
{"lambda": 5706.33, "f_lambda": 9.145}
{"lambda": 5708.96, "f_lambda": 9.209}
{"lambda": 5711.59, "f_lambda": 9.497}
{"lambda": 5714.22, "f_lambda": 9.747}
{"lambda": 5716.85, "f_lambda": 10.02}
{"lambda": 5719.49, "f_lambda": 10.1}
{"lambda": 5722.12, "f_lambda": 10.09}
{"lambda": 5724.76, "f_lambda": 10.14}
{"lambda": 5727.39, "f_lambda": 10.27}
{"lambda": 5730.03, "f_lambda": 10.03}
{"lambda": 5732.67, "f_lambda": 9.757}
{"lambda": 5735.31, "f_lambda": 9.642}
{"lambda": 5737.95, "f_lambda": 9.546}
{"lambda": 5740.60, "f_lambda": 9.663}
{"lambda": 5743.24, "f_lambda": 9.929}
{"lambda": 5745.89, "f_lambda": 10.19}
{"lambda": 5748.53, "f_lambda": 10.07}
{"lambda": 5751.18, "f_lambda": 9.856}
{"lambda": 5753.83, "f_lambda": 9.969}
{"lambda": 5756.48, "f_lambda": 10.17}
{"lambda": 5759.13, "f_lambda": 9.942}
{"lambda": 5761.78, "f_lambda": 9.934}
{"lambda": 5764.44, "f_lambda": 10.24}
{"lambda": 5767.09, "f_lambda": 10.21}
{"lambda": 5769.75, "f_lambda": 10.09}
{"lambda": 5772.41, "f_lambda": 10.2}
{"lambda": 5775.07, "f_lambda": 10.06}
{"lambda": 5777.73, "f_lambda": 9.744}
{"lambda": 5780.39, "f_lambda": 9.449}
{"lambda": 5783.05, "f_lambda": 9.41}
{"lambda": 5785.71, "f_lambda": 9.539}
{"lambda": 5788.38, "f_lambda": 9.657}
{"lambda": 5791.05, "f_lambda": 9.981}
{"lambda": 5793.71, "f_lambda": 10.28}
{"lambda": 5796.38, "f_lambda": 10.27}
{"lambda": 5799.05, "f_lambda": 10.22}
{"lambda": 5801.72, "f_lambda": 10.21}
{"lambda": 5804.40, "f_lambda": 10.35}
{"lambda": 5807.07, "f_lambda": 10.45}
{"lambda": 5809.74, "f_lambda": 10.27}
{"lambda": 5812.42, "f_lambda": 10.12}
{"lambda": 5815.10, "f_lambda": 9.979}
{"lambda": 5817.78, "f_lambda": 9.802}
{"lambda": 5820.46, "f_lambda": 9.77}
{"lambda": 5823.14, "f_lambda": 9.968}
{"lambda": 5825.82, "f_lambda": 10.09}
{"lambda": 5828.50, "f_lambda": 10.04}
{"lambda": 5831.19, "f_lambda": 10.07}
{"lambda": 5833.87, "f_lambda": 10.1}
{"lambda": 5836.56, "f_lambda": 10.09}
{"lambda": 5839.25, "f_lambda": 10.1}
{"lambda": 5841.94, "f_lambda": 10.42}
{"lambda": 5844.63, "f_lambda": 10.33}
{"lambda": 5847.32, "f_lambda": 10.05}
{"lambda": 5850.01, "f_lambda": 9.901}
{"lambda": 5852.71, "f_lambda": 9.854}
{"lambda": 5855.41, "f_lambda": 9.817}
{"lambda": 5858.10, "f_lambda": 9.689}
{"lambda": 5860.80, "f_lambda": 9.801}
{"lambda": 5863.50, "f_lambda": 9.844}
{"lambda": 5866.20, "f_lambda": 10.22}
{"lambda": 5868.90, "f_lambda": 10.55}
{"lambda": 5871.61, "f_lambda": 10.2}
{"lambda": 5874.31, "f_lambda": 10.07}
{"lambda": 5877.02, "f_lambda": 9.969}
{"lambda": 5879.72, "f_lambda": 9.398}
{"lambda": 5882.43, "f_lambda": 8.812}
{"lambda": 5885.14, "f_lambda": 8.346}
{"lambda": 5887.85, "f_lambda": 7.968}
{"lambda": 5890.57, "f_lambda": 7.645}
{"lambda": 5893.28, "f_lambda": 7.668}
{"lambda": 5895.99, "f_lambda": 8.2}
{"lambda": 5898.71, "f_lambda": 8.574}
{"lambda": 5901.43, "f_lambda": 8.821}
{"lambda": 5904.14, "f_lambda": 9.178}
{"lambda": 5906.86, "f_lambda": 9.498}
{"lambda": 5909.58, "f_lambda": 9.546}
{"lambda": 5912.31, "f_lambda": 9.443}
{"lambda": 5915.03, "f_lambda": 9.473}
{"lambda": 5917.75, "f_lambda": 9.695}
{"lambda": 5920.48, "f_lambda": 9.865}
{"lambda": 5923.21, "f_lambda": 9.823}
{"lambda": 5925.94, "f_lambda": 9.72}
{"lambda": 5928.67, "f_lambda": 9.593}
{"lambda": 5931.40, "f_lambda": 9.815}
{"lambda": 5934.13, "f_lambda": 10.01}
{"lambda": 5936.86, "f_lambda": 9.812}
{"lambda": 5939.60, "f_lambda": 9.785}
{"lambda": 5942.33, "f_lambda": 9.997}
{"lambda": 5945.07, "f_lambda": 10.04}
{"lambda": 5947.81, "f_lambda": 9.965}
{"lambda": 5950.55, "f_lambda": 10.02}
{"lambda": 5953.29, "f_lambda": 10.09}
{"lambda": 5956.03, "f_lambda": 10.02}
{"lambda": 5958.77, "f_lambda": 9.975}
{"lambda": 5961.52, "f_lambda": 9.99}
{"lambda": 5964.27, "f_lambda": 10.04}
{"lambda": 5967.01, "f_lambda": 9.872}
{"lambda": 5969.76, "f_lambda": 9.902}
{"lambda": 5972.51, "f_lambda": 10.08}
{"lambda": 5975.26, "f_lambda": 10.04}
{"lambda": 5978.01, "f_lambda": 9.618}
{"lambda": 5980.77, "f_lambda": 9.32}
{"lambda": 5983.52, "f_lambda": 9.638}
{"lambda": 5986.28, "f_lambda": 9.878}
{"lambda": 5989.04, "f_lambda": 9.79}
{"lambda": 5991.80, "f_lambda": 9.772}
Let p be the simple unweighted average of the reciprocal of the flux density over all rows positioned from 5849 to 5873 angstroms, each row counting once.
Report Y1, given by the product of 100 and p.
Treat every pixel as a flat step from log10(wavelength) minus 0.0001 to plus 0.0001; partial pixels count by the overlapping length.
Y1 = 10.0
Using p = 0.100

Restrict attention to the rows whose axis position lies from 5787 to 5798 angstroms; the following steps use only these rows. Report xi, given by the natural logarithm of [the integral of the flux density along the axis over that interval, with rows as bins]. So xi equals 4.71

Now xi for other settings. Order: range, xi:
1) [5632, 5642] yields 4.56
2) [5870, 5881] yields 4.69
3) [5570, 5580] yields 4.56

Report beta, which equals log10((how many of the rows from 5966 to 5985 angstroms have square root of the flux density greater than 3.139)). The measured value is 0.60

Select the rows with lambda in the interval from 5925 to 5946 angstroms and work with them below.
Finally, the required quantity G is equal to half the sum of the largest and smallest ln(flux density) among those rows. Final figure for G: 2.28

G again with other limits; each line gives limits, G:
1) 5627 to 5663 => 2.25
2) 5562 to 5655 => 2.24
